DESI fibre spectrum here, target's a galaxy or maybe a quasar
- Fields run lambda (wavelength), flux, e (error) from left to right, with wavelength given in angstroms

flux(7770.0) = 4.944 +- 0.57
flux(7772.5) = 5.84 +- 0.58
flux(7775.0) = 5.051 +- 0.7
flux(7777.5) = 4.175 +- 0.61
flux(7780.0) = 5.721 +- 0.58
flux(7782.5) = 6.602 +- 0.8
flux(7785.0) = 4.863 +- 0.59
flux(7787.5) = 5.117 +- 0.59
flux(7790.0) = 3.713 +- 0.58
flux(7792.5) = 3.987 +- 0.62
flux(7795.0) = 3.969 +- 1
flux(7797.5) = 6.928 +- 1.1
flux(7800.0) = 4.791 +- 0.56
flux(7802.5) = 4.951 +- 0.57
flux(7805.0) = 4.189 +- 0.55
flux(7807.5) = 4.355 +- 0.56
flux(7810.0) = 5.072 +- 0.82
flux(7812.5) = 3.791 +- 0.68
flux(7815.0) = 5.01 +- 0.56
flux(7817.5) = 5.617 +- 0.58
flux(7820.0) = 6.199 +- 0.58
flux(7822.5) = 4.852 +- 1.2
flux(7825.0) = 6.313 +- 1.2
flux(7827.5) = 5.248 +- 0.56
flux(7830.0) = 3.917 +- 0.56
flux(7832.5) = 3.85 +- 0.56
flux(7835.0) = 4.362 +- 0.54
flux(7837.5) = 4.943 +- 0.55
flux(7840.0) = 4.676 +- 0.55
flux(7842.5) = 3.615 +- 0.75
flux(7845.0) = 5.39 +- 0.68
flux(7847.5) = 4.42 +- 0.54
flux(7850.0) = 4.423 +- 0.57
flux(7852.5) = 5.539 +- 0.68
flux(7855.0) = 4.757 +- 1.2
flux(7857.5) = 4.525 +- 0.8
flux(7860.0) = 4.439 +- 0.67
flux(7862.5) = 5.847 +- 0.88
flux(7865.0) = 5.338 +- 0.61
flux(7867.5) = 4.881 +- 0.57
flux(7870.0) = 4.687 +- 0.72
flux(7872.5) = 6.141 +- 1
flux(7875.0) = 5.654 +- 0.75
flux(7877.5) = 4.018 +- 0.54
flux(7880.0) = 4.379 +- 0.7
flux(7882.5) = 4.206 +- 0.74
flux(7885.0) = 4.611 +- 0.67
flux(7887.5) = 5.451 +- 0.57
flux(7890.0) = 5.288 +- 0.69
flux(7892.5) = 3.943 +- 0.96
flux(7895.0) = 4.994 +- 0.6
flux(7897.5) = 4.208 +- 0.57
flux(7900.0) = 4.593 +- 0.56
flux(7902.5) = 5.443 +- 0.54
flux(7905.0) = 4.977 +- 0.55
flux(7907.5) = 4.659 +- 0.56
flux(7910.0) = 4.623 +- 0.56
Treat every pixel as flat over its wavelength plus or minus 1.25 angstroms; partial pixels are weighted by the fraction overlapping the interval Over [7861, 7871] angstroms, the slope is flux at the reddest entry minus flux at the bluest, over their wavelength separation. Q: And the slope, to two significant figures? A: -0.15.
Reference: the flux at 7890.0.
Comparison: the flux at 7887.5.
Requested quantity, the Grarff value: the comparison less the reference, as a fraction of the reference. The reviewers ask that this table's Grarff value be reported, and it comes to 0.03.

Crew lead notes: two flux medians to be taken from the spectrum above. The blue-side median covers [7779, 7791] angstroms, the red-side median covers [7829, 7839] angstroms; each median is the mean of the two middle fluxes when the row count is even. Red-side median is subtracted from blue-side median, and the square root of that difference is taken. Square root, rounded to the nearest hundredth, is 0.99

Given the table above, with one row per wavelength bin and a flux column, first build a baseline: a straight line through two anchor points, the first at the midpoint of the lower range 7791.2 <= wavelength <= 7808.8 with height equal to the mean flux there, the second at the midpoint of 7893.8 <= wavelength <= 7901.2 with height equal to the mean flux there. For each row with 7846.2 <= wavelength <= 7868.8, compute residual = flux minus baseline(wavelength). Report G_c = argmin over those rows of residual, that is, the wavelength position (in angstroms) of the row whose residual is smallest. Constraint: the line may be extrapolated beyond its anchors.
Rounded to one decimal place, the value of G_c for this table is 7847.5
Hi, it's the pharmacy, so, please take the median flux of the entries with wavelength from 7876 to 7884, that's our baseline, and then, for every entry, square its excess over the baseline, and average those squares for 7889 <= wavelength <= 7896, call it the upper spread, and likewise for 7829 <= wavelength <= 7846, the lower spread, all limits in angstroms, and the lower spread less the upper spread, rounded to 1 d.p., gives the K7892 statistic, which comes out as -0.2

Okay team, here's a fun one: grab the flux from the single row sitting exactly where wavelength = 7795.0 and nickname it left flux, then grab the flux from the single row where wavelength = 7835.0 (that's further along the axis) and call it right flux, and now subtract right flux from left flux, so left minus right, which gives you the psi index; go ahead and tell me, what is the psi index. -0.4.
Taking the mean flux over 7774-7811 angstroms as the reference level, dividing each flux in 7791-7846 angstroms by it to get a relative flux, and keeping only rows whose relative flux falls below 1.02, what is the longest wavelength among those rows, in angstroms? 7842.5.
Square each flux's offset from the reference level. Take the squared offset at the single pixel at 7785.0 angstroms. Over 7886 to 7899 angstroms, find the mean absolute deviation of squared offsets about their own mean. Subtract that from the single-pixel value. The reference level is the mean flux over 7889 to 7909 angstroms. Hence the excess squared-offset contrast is -0.16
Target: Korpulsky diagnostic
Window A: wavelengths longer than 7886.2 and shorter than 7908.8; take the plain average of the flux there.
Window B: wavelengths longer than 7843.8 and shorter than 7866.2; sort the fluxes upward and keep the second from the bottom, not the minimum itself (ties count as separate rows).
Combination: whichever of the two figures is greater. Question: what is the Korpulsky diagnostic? 4.84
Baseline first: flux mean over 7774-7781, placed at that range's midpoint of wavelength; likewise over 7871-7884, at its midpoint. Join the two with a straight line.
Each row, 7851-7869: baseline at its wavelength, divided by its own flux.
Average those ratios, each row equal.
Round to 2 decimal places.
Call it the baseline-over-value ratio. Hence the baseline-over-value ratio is 0.98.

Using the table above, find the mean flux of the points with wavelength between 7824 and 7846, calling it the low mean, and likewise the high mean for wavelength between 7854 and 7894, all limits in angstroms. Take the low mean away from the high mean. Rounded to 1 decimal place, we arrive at 0.2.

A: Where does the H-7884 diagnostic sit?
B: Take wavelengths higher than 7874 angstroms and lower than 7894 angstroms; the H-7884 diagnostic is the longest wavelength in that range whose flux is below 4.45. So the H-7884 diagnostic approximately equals 7892.5 angstroms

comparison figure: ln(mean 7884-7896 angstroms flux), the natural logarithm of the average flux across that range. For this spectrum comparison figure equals 1.58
